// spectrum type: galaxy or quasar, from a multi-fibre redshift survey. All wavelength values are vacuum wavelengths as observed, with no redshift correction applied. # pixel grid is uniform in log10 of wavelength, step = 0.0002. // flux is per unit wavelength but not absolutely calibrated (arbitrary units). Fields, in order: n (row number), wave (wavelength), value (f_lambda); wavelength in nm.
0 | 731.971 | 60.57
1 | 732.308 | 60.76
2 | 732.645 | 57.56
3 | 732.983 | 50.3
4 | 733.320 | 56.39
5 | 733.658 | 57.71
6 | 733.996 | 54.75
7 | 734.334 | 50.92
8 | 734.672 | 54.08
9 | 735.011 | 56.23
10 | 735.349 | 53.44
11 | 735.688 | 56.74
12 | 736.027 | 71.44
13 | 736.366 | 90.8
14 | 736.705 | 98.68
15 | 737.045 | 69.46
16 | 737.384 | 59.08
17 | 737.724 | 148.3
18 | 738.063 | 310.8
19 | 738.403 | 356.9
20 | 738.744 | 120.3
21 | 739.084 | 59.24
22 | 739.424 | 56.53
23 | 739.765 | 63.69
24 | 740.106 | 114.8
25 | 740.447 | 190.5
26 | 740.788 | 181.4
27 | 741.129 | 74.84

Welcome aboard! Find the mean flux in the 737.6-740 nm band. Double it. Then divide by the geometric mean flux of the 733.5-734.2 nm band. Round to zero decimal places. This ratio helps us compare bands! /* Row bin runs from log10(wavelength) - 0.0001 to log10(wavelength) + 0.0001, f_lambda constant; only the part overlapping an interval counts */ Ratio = 6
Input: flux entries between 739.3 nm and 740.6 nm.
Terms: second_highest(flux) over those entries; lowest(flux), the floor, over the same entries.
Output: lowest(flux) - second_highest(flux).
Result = -58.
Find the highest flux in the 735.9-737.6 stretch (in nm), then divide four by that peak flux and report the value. 0.041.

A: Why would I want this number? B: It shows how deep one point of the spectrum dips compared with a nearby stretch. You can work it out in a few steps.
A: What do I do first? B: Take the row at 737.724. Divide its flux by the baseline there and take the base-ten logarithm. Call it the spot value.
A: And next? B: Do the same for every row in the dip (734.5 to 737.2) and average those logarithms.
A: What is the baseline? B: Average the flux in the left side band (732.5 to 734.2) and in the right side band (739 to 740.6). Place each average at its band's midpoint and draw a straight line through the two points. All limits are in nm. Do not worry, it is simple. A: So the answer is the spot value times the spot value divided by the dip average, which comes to -2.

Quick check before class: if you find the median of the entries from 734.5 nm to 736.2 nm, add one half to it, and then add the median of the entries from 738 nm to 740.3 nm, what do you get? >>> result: 172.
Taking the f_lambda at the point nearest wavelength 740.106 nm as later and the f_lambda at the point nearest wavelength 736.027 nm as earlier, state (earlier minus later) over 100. -0.43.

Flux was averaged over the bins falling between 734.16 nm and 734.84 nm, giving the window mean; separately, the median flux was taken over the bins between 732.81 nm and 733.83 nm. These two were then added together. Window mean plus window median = 109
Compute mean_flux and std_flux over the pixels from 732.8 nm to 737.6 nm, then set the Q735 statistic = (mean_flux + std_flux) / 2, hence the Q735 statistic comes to 39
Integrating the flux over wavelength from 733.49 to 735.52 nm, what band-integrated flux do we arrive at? 111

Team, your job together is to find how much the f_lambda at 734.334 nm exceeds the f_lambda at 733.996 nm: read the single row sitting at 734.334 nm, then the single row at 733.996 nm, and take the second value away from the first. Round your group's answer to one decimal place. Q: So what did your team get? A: -3.8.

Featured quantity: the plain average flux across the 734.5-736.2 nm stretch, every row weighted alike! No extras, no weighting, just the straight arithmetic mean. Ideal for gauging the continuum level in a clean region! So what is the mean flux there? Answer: 58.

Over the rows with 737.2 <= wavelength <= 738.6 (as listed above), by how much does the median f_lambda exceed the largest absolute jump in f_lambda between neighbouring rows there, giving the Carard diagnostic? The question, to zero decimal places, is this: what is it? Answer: 67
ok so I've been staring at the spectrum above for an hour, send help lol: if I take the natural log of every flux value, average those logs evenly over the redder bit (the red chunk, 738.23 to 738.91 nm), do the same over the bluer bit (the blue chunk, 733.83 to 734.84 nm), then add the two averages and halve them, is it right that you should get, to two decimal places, 4.65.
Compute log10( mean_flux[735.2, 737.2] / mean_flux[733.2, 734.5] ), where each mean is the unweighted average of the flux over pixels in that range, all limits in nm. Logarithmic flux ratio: 0.13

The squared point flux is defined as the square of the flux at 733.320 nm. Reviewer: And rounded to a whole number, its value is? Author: 3180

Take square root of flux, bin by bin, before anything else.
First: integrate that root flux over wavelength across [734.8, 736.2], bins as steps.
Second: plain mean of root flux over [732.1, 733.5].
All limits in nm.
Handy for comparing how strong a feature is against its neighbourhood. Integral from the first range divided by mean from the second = 1.4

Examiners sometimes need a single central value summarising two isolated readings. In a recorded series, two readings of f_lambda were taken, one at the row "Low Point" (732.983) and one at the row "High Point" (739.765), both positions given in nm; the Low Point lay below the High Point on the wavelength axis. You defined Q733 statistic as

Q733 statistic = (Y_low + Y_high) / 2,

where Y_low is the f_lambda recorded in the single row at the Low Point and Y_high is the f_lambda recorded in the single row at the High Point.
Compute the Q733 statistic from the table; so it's 57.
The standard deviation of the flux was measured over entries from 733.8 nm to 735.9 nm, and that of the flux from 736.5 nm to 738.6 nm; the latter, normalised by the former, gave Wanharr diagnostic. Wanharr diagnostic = 61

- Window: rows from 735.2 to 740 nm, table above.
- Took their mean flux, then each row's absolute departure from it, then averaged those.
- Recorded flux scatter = 68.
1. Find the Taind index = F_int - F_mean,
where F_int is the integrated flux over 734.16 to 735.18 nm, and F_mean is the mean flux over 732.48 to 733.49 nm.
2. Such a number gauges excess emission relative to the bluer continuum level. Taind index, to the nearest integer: 0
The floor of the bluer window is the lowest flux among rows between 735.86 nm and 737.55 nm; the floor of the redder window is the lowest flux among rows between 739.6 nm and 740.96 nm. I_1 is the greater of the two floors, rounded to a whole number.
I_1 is 64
